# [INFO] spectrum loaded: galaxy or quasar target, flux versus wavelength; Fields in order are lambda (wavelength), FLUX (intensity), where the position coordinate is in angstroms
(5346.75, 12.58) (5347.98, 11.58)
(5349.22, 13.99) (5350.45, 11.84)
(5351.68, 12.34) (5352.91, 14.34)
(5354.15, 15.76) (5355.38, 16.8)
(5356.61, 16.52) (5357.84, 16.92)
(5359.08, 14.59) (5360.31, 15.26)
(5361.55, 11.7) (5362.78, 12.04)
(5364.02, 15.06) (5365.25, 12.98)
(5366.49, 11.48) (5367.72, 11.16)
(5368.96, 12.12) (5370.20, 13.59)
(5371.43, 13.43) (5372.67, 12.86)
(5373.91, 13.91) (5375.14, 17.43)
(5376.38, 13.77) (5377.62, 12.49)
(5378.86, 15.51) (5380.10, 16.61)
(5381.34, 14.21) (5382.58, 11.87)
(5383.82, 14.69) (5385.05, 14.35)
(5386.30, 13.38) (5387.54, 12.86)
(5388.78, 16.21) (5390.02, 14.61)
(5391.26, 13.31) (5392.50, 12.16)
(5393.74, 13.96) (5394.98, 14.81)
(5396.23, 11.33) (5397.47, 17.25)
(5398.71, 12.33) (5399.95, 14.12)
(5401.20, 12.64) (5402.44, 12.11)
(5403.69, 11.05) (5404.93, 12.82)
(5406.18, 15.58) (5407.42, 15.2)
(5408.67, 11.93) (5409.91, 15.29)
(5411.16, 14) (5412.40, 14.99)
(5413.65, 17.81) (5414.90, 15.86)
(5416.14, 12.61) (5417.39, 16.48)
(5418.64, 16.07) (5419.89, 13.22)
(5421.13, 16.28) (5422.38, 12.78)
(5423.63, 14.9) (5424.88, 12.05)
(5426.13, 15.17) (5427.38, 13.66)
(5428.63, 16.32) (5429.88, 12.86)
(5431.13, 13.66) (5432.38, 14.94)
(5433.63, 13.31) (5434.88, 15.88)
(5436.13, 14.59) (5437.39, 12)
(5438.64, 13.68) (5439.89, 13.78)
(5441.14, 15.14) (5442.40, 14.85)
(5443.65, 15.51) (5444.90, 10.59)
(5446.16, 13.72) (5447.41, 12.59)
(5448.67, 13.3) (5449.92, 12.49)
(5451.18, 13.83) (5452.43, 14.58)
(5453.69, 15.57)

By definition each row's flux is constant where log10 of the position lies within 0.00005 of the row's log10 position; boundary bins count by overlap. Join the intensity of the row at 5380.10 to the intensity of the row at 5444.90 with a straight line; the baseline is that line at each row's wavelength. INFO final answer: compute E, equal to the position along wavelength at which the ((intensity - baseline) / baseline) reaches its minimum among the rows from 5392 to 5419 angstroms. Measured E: 5396.23 angstroms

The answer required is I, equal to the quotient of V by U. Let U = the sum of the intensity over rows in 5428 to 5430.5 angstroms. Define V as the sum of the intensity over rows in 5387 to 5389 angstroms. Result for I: 1.00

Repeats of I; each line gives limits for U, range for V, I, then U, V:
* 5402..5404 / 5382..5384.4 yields 1.15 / 23.2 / 27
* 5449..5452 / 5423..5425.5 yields 1.02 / 26.3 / 27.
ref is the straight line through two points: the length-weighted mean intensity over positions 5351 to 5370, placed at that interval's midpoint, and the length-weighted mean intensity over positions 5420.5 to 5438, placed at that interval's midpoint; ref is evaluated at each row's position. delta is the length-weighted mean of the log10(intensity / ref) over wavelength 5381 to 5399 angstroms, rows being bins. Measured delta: -0.009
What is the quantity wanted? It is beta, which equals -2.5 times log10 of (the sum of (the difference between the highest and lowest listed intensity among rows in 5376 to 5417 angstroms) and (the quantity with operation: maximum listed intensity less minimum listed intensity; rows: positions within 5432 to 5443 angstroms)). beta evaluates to -2.57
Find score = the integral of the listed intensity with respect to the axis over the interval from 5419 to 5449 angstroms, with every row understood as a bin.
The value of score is 419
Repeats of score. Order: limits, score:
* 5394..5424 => 427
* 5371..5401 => 421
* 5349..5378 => 402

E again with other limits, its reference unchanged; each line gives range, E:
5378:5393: 5382.58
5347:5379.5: 5347.98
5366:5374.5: 5367.72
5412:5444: 5416.14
